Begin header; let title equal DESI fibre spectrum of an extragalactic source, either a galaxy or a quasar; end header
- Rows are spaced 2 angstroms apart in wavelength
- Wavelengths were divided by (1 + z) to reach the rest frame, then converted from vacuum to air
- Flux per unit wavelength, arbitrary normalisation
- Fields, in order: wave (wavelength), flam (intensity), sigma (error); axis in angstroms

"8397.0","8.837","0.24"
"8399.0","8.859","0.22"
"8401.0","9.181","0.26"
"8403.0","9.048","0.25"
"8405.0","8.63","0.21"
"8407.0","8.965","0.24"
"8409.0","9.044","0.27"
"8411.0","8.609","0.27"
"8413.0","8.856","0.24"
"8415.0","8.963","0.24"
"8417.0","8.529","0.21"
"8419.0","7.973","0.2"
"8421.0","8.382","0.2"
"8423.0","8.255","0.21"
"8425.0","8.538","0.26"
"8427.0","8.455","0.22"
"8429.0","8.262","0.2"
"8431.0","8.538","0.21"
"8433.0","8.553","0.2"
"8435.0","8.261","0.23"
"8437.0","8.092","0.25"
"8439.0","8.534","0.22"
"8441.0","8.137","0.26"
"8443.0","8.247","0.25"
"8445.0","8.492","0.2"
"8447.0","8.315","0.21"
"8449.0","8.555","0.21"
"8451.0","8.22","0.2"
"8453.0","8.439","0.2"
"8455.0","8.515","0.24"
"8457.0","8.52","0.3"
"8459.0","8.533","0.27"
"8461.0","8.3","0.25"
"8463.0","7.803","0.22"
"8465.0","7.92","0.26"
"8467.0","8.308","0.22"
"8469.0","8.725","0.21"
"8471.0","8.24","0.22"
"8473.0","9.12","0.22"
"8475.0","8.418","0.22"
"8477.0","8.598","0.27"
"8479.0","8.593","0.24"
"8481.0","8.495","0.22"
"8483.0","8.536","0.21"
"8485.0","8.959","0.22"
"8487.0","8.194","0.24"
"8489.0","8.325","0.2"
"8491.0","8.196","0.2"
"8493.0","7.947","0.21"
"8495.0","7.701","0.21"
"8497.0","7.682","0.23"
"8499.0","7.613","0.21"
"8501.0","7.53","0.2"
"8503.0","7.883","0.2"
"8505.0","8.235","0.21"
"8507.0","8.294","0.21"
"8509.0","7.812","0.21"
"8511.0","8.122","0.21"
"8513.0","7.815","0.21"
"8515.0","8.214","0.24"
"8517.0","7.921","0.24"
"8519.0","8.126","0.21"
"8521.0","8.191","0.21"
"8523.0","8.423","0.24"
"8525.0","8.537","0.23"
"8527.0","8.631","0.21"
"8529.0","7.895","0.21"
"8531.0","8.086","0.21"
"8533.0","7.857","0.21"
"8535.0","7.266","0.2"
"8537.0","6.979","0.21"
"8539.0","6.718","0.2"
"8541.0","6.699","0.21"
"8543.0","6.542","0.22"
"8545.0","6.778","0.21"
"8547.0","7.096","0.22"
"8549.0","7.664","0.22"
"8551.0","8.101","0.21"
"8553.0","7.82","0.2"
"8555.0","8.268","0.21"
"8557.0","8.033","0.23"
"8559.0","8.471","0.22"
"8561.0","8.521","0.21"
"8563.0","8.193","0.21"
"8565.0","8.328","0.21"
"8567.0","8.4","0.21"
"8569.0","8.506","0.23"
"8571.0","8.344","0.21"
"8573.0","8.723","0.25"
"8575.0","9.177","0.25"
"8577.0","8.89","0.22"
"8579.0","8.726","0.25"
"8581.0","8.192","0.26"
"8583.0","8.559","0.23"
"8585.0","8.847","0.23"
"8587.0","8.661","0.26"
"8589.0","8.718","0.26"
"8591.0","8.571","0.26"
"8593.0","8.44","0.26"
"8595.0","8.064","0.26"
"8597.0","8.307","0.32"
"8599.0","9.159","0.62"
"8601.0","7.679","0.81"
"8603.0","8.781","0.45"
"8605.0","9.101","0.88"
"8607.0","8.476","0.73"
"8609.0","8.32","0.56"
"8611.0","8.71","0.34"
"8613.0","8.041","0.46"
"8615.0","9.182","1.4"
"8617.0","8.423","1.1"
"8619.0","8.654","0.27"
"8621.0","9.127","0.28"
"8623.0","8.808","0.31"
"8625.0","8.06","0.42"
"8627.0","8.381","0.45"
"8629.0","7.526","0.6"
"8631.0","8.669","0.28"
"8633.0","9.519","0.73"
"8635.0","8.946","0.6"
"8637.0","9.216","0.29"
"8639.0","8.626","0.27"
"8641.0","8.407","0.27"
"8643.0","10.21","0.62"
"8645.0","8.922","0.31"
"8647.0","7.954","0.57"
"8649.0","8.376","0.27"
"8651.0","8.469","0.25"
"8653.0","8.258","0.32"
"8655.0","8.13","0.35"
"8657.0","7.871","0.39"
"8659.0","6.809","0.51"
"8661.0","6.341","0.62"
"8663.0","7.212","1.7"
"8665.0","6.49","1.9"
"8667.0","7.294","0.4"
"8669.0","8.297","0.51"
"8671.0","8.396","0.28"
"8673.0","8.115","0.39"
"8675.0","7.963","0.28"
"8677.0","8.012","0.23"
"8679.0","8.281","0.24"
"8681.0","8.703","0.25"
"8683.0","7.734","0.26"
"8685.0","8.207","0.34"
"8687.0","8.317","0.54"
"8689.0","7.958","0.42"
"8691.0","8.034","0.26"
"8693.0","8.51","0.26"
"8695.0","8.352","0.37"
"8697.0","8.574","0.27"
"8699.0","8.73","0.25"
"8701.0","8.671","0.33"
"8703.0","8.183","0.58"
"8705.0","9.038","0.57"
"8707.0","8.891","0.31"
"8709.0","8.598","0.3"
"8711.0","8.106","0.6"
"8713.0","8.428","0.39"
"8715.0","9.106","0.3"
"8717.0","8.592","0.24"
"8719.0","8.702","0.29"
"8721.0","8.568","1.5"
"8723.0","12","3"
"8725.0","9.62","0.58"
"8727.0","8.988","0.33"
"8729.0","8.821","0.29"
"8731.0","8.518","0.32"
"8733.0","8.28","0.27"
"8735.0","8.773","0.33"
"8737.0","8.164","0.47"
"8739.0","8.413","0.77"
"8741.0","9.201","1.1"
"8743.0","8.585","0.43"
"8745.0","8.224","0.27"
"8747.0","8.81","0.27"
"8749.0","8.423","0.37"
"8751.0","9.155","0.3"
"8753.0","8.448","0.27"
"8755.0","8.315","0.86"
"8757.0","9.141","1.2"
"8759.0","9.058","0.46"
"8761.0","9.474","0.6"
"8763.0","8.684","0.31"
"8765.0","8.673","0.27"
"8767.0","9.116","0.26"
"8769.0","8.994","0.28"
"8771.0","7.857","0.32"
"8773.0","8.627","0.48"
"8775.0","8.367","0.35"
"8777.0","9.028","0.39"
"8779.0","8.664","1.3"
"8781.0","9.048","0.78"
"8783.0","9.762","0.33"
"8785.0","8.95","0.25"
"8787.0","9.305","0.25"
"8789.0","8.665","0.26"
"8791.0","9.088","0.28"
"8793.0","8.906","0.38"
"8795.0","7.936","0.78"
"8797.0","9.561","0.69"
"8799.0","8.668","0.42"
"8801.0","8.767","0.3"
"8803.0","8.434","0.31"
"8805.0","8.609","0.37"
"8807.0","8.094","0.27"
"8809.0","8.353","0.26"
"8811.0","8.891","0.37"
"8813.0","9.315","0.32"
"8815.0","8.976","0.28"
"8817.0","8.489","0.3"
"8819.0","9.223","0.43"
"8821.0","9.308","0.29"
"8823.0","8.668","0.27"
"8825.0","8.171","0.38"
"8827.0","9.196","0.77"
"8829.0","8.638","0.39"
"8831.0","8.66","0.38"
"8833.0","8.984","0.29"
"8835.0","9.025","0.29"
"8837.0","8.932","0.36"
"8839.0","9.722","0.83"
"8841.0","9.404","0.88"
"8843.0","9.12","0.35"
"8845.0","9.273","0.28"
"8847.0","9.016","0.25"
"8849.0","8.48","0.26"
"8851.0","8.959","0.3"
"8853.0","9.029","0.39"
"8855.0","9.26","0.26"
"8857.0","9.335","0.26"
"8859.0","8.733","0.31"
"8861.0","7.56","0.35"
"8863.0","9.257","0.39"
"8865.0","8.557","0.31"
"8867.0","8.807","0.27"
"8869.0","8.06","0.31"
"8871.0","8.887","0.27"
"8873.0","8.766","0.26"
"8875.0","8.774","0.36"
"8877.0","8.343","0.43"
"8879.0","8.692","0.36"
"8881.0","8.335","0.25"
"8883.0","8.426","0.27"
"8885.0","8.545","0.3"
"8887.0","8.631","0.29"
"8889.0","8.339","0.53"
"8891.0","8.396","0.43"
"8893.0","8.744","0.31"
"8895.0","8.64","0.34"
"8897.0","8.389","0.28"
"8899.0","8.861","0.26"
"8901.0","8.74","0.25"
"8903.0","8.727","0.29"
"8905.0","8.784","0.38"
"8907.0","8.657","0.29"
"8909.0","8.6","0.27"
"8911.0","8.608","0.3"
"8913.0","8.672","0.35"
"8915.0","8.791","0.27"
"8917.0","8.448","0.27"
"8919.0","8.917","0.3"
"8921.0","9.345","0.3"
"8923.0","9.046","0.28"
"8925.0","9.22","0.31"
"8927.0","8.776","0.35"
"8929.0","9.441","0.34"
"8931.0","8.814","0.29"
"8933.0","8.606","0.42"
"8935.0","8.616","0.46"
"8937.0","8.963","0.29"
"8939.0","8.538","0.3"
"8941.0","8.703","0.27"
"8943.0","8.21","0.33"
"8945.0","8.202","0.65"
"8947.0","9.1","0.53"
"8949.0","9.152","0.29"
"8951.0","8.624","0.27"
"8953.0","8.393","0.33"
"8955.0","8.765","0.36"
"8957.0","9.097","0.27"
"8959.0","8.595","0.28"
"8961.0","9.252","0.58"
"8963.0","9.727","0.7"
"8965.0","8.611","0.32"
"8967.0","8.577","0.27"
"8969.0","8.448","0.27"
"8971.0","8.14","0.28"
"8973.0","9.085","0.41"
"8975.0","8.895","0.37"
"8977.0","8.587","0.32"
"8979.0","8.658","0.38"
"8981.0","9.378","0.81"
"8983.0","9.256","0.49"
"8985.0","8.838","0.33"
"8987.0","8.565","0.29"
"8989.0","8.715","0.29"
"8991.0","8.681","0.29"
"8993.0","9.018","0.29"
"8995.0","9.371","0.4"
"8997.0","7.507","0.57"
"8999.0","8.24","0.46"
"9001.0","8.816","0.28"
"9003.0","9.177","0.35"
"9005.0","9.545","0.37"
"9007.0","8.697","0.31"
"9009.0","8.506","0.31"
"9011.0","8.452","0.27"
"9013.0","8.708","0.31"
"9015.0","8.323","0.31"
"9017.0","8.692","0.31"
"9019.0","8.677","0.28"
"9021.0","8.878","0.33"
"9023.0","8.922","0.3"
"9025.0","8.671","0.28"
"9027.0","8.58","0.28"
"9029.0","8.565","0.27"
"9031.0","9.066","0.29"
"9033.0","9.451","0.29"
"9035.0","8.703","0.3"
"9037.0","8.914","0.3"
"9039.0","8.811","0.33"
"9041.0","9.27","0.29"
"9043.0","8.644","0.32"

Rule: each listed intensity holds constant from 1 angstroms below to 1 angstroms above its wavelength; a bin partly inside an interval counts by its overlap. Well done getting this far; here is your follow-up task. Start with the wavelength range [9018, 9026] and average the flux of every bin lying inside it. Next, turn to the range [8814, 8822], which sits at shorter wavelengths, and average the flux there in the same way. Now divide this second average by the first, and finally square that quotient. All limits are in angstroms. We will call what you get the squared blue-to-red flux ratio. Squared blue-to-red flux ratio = 1.05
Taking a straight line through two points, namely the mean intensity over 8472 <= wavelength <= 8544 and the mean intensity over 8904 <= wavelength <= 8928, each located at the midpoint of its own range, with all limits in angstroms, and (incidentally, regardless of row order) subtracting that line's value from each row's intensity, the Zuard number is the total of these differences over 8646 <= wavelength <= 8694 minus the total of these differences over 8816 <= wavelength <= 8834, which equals -11.7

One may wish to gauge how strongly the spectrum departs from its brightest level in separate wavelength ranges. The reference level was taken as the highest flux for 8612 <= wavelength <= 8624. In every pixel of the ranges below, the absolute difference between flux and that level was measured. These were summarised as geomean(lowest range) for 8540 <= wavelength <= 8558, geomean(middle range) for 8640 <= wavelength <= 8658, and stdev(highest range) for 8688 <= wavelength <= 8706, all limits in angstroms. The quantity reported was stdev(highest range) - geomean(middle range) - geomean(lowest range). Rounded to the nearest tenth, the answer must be -2.1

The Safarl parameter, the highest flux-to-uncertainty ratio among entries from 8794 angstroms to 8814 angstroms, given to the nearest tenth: 32.1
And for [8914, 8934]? 32.6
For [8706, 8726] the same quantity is 35.8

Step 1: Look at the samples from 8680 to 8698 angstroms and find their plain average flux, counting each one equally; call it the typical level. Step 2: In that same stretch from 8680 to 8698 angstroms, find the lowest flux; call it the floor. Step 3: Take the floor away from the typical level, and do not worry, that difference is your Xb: 0.53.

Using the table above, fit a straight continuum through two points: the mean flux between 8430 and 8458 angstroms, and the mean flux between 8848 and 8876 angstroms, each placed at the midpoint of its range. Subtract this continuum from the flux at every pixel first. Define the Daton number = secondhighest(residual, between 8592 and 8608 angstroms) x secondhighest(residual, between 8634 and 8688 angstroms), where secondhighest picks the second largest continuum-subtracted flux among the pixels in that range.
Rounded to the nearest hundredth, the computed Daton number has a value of 0.38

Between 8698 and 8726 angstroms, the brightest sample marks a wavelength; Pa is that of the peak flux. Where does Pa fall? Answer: 8723.0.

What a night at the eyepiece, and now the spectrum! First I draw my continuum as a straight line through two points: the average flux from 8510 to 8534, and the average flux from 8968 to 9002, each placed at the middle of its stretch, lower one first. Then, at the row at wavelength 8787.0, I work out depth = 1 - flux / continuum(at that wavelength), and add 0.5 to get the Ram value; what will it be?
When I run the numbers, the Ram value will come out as 0.40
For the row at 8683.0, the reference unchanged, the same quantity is 0.57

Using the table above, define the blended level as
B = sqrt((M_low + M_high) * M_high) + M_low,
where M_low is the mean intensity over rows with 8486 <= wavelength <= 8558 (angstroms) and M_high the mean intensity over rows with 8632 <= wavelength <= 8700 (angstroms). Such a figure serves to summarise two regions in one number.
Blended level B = 19.3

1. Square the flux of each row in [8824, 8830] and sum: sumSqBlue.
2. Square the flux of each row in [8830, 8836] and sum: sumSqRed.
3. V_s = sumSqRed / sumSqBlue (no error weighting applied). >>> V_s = 1.05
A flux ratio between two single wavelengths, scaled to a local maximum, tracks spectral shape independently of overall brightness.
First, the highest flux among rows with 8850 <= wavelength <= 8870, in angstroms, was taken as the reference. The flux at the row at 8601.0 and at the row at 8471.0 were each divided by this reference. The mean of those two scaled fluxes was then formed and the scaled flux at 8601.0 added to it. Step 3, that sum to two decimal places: 1.68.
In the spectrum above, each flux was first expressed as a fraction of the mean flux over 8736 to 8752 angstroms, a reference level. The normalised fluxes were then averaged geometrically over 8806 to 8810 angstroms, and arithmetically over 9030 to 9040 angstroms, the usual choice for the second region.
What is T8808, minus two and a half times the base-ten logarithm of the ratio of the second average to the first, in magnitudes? -0.10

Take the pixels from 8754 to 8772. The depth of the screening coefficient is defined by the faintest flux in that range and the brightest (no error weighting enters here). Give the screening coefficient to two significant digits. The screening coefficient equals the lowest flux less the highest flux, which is -1.6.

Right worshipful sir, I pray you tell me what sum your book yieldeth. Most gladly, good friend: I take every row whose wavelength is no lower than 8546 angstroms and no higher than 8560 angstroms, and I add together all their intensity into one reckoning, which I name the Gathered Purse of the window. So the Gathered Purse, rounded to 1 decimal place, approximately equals 55.5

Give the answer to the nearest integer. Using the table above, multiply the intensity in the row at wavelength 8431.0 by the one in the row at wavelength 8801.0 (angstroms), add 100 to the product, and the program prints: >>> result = 175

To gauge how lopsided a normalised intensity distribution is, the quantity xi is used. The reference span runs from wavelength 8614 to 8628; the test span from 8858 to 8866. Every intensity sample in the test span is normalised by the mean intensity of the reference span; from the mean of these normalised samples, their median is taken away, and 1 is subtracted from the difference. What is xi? -1.01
